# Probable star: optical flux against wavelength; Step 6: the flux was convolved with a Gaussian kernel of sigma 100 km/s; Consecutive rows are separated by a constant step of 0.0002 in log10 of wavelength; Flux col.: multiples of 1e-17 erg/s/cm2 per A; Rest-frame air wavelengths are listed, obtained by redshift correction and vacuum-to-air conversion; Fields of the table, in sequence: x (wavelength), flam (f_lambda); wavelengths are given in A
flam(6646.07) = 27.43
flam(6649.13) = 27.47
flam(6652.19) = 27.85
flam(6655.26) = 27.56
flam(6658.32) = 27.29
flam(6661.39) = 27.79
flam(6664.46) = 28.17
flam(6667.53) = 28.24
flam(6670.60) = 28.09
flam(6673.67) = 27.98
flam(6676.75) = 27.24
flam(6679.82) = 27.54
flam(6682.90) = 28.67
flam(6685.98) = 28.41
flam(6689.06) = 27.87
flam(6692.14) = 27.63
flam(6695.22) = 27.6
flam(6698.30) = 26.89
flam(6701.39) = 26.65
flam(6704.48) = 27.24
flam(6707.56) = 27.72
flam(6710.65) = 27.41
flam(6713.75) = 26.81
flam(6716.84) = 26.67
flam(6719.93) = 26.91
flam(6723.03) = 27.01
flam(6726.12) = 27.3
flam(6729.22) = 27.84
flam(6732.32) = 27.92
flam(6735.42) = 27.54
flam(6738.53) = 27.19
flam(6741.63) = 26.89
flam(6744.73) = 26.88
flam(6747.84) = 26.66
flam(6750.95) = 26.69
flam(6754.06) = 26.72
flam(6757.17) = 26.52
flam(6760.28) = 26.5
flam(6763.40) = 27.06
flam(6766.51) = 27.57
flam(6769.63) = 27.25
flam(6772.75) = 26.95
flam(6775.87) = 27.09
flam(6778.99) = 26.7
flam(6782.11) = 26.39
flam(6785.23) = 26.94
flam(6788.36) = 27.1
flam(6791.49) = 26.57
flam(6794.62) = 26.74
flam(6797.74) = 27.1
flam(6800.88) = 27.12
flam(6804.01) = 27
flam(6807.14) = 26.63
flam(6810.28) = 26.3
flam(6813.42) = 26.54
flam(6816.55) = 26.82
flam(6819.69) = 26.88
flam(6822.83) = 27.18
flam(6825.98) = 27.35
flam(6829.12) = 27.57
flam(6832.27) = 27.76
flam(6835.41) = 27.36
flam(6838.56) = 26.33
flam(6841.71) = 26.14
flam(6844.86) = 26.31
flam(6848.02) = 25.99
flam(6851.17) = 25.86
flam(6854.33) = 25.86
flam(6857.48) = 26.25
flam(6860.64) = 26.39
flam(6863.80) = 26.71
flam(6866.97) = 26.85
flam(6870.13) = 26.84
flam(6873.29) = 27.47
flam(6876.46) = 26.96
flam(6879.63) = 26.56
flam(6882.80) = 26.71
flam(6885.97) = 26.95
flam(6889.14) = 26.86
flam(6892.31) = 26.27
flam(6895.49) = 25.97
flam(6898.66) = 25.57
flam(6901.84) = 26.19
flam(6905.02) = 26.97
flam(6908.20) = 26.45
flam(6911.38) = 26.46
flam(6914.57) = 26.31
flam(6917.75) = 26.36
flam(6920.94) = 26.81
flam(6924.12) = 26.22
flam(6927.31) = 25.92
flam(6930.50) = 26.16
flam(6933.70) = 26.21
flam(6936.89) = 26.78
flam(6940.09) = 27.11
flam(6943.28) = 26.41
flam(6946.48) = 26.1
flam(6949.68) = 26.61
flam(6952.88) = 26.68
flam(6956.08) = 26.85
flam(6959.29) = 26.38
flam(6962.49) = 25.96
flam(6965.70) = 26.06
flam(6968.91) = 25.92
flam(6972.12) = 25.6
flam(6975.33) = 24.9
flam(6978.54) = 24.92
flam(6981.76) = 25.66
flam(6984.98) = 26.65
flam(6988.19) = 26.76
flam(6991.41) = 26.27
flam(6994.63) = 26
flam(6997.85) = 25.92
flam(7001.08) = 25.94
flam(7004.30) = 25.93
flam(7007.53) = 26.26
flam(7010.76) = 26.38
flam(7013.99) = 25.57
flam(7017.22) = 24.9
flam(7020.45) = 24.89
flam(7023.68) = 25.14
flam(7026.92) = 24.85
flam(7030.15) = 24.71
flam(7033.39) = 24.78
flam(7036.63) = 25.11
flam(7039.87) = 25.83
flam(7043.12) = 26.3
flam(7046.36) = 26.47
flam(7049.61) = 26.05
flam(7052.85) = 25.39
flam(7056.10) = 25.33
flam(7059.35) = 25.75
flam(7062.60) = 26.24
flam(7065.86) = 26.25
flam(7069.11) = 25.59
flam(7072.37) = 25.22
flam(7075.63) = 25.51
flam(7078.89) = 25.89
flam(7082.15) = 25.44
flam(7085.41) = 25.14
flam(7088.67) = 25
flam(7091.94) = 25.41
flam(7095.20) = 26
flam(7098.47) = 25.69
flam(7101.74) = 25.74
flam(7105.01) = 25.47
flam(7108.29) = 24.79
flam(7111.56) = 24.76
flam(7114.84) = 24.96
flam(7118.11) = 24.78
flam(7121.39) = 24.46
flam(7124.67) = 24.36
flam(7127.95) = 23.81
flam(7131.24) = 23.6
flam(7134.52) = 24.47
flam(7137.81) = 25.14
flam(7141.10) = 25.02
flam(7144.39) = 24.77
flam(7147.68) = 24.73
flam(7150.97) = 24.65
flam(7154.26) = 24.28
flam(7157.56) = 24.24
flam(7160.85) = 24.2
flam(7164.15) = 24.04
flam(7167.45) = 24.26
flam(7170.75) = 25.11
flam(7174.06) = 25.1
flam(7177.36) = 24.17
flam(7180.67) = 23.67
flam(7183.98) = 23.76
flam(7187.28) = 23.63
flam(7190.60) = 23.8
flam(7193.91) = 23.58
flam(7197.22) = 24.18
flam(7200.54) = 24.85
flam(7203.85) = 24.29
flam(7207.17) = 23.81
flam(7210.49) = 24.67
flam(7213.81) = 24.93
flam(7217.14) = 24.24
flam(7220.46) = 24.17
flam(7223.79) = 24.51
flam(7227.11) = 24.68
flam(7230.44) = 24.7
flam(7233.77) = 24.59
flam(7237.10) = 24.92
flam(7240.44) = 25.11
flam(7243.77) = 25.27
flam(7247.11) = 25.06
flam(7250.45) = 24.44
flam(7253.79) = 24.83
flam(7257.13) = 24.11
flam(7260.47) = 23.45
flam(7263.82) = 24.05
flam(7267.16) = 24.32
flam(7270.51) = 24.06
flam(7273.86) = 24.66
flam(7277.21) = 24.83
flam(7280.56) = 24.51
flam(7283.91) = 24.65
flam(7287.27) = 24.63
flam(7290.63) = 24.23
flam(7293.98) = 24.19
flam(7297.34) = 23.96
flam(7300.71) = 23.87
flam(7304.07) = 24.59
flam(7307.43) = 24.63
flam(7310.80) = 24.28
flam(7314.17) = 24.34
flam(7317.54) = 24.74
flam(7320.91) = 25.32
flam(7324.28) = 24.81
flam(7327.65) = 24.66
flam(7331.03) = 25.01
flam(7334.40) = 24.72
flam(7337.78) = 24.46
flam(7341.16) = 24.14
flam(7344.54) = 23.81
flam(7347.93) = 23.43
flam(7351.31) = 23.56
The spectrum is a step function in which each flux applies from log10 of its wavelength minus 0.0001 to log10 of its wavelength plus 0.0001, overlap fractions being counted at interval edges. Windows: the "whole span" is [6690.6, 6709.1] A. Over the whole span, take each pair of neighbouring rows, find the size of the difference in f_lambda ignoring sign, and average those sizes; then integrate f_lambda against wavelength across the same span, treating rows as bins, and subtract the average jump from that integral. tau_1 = 505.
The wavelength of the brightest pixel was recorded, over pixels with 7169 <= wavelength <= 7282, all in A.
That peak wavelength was 7243.77 A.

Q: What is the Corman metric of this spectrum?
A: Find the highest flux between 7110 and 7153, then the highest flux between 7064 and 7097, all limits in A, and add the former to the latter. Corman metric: 51.4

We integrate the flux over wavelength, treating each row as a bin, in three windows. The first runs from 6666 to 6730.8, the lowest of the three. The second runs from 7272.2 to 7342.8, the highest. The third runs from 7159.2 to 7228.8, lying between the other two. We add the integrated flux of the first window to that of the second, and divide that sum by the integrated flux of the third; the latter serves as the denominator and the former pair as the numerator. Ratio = 2.08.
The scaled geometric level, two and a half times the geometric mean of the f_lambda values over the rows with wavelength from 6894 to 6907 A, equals 65.4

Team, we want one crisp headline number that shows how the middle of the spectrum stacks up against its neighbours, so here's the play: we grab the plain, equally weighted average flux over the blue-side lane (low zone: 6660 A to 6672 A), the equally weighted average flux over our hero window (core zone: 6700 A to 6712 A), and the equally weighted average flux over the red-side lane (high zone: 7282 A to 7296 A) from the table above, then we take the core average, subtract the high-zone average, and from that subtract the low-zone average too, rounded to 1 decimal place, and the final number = -25.2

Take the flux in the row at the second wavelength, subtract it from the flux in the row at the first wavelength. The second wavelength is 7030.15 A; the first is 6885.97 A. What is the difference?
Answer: 2.2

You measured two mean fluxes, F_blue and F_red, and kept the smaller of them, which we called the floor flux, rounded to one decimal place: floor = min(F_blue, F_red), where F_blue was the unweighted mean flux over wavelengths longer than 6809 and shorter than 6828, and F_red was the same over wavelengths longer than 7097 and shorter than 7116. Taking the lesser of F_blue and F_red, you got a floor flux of 25.2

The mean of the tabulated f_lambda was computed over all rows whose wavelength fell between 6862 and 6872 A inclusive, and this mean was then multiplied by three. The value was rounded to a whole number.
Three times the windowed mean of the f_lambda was 80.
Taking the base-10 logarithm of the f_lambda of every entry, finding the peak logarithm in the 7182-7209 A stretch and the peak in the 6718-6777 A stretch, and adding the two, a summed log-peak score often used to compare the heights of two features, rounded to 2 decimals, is 2.84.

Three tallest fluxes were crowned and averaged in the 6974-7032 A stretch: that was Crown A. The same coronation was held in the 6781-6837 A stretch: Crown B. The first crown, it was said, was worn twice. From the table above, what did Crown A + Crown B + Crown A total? 81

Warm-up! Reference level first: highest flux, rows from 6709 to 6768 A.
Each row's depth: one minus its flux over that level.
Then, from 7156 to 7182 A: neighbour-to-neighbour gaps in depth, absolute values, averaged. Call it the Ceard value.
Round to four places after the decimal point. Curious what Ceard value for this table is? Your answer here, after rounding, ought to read 0.0139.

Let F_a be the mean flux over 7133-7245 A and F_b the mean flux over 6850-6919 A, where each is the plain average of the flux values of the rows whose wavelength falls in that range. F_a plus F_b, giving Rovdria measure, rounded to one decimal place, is 50.9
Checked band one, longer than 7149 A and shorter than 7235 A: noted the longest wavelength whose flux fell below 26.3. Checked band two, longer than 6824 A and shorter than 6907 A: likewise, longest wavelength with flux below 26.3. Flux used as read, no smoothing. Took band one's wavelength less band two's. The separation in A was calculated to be 331.9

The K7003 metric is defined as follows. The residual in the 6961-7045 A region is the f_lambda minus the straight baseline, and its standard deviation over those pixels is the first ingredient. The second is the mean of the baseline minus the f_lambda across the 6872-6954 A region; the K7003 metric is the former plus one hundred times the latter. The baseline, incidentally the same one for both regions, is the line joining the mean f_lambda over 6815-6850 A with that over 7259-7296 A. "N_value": -8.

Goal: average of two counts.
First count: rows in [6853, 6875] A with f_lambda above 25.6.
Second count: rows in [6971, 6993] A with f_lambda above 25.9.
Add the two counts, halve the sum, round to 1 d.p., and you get 5.0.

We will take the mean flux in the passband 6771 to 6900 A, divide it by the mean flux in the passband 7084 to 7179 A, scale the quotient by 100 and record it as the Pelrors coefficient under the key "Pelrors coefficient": 108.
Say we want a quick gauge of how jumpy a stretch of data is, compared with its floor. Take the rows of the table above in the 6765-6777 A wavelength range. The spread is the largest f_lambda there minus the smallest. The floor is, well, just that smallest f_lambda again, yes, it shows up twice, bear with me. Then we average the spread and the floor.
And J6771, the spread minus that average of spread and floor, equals -13.2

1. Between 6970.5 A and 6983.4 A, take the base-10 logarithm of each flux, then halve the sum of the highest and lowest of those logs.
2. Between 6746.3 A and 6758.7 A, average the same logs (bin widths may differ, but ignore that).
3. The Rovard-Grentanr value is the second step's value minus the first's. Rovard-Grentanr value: 0.023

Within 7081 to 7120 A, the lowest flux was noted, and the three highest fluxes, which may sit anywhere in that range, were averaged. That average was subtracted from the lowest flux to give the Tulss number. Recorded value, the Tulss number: -1.05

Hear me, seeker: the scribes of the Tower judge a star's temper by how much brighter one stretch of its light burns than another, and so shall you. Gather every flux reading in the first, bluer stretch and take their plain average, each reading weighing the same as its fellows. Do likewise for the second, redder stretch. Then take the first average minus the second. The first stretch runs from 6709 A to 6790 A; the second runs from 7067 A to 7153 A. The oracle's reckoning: 2.0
